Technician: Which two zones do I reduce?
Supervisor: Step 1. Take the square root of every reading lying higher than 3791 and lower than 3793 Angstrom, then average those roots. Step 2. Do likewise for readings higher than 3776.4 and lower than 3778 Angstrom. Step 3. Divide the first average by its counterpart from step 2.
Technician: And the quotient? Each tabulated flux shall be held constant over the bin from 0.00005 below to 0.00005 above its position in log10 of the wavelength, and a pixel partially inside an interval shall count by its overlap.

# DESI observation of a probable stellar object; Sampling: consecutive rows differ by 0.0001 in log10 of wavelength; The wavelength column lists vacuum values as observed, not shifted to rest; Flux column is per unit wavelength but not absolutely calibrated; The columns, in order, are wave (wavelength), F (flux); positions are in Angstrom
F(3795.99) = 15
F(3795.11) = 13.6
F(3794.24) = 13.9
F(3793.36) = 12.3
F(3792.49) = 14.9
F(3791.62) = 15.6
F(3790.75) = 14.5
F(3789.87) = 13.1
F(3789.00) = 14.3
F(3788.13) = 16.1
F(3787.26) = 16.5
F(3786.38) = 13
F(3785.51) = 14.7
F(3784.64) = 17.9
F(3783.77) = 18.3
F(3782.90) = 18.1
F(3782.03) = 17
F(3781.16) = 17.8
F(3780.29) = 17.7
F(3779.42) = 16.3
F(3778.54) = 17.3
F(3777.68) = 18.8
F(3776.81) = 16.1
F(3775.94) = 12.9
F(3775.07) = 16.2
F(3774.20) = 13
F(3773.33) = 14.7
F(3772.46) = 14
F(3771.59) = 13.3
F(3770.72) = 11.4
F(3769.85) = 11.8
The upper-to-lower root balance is 0.94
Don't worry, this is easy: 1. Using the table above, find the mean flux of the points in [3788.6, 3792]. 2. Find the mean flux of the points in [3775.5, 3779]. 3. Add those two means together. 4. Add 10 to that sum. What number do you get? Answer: 40.6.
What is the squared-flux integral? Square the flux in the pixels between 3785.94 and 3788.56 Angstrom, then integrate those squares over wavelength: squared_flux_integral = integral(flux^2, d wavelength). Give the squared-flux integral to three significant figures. 611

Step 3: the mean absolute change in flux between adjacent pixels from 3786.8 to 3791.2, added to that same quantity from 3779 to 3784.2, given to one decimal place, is 1.9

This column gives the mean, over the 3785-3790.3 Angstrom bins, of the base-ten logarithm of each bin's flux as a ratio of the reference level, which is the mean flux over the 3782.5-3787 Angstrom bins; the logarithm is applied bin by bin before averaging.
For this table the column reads -0.05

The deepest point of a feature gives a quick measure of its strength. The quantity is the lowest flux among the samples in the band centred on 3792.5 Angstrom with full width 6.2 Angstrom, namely 12.3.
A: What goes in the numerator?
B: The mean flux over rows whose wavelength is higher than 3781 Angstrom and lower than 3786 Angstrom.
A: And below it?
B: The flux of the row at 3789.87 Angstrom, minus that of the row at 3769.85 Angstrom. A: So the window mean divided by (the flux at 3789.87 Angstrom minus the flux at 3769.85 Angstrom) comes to 13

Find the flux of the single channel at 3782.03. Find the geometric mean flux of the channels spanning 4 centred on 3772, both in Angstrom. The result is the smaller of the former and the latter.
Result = 13.3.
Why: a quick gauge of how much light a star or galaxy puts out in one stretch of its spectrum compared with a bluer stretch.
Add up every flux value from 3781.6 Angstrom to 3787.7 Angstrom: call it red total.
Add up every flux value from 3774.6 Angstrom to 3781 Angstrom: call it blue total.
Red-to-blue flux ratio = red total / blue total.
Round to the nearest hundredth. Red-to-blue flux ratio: 1.00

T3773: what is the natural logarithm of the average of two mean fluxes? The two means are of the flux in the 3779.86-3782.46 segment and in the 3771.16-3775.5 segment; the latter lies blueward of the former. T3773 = 2.76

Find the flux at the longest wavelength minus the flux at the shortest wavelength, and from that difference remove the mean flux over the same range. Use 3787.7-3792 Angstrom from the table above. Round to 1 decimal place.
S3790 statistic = -15.2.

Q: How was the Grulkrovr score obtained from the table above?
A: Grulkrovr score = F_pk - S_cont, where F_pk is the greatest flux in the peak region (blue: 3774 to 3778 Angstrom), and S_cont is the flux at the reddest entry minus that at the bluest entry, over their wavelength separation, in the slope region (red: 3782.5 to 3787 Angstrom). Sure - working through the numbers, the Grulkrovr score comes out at 20.3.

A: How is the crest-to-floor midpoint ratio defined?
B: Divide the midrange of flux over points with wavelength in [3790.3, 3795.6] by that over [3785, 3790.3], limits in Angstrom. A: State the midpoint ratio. 0.95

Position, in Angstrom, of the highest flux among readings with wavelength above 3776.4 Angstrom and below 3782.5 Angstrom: 3777.68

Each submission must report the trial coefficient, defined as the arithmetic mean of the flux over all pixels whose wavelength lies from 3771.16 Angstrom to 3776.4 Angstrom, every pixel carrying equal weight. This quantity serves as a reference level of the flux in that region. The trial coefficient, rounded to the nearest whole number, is 14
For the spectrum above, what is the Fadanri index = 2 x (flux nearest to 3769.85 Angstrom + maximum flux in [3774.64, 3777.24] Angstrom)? 56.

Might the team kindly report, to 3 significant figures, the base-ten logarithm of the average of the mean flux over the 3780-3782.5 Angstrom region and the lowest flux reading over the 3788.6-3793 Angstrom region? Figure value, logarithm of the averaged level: 1.18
